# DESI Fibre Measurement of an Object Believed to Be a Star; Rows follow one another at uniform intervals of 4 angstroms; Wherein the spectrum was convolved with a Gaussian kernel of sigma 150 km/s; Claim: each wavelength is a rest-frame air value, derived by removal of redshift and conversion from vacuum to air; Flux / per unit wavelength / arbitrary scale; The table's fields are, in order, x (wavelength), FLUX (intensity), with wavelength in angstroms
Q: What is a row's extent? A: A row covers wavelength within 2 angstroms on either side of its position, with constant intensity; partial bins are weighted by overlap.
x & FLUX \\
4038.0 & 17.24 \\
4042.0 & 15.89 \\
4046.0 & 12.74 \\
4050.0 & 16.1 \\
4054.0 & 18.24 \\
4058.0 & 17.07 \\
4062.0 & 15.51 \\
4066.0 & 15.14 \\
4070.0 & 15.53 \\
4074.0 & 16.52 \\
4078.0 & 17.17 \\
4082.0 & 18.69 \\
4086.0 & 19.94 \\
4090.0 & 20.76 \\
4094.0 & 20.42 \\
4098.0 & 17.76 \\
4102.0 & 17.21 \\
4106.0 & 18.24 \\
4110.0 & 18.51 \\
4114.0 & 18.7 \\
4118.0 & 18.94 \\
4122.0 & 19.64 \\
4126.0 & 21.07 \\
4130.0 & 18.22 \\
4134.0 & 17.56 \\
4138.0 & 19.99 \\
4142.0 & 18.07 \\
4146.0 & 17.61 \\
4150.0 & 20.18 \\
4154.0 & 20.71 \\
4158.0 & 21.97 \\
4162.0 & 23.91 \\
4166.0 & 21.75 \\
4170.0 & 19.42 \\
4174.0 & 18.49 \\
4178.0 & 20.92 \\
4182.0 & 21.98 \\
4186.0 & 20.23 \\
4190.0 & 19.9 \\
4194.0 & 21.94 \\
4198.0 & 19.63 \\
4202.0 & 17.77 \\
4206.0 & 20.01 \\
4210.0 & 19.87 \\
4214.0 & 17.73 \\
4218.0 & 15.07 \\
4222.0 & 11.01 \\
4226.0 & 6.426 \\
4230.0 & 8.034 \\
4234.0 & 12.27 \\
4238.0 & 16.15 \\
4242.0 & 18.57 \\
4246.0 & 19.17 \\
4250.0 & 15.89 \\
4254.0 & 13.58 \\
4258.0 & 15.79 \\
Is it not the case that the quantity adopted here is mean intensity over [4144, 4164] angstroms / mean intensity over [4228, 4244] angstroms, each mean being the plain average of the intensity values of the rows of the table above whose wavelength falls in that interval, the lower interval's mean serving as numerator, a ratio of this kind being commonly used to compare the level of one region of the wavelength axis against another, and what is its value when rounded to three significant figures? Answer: 1.52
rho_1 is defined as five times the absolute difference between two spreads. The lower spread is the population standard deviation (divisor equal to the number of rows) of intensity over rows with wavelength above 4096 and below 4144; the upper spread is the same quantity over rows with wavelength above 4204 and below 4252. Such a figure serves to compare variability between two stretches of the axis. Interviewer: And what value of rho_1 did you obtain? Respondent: 17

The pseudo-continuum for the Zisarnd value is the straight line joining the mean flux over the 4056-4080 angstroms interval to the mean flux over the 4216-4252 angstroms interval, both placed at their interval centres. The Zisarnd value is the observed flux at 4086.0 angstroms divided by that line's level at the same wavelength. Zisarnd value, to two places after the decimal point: 1.26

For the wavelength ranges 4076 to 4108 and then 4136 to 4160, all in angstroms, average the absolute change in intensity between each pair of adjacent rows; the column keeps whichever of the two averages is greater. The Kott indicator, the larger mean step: 1.35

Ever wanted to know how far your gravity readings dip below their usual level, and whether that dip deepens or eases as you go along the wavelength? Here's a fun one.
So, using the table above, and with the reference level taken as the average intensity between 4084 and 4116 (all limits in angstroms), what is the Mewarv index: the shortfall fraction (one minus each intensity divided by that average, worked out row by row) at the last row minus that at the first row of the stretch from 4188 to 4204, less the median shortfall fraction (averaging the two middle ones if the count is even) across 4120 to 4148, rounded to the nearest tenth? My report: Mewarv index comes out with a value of 0.1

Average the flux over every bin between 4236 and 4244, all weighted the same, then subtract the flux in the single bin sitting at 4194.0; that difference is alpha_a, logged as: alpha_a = -5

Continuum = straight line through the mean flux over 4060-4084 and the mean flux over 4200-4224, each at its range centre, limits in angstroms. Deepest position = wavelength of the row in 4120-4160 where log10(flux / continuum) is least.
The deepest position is 4134.0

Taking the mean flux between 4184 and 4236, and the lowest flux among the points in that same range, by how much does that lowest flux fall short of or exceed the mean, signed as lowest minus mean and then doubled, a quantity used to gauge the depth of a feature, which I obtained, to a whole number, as -19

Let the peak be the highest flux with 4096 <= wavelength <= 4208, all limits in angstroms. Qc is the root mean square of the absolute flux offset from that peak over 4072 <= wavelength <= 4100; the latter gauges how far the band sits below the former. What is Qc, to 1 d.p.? 5.4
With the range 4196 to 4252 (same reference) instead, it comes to 9.4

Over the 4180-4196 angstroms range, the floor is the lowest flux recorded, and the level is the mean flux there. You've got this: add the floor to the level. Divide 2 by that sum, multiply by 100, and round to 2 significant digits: 4.9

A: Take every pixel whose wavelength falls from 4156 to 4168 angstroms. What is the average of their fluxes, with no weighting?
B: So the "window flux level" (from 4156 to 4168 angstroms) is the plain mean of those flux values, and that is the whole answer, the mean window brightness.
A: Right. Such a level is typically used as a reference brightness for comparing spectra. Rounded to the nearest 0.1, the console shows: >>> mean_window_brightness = 22.5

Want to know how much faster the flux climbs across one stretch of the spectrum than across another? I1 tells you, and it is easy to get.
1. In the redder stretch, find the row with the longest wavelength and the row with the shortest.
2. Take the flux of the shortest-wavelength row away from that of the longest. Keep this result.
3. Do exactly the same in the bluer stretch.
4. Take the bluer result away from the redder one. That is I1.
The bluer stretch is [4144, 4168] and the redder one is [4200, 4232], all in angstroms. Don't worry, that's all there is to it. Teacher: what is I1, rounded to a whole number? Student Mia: -14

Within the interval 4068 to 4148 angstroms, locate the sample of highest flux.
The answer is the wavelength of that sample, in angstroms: 4126.0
